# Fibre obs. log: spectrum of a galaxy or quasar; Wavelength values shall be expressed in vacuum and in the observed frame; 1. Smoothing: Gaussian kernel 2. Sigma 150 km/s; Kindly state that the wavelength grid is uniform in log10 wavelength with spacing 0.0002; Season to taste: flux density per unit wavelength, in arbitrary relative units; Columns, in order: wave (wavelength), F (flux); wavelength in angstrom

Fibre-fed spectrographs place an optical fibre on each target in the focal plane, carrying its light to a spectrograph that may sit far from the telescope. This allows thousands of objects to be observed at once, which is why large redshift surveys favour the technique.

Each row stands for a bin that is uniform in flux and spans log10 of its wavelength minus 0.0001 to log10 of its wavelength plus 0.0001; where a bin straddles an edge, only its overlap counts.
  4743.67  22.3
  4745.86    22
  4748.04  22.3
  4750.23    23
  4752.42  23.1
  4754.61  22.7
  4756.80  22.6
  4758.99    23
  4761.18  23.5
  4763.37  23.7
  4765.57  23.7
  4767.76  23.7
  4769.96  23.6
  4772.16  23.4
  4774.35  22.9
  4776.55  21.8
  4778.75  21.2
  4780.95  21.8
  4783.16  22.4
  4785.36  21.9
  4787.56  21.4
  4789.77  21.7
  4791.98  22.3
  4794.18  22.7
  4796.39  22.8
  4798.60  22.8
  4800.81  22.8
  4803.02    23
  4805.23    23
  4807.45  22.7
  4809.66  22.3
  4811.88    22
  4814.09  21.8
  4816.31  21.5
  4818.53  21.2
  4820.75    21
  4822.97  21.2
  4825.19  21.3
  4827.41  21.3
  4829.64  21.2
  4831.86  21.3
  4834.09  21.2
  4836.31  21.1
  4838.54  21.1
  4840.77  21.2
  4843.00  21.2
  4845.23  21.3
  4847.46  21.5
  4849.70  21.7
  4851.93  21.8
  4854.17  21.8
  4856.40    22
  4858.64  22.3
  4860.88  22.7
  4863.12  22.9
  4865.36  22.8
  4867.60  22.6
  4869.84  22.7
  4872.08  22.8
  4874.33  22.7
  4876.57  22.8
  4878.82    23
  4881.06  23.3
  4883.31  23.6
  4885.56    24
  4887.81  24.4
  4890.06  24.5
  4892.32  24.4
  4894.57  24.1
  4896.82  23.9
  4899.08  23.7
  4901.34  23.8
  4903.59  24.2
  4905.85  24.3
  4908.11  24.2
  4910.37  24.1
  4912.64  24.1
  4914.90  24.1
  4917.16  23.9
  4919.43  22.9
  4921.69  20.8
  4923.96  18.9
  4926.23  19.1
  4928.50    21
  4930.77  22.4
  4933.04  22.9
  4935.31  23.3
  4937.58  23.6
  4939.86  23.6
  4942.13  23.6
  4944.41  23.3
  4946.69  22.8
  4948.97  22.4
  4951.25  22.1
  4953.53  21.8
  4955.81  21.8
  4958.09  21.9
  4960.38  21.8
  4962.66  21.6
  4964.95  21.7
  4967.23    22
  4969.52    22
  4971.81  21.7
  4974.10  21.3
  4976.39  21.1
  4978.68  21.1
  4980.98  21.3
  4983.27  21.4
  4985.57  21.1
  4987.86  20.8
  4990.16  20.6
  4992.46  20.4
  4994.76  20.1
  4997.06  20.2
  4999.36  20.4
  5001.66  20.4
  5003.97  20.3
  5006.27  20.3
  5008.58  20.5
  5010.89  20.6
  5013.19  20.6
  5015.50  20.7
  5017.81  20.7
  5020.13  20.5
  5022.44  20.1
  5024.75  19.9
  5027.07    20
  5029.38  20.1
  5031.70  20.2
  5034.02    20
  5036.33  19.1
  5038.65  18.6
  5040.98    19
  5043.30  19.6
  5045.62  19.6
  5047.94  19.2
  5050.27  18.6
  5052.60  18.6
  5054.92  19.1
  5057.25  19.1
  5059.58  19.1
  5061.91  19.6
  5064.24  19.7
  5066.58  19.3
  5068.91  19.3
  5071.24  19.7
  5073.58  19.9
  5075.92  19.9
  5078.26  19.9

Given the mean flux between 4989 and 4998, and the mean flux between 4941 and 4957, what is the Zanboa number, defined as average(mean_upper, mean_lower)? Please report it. 21.43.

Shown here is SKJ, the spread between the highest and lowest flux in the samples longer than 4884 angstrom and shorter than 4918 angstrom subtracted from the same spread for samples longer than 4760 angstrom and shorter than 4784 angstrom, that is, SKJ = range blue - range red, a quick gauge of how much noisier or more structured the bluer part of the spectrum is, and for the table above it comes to 1.70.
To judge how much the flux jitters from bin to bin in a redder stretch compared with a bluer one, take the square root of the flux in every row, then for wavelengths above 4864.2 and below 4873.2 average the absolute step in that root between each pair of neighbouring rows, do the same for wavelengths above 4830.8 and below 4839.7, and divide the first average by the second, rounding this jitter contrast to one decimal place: 1.9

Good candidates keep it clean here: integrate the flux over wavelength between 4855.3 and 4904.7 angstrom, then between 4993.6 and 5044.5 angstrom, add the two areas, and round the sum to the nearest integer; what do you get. 2175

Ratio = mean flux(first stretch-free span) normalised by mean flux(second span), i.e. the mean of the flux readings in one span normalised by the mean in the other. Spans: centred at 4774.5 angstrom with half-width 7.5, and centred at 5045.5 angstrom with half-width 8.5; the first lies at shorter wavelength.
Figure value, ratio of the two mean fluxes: 1.19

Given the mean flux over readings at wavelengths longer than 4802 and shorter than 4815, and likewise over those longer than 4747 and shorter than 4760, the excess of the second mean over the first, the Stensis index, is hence 0.3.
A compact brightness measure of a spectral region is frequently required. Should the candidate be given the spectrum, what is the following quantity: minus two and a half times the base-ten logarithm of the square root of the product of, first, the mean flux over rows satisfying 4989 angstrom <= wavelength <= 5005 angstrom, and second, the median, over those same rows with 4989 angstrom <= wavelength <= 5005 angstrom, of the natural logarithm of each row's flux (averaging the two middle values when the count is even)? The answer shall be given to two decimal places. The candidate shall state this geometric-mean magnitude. -2.23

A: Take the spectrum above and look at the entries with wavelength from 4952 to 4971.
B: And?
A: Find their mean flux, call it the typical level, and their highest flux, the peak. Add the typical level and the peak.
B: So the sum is 43.8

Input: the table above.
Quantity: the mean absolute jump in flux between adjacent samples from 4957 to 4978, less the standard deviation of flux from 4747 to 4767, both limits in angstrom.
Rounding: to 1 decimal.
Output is -0.3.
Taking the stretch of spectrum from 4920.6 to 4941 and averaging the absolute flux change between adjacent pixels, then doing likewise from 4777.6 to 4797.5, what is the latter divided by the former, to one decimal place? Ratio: 0.5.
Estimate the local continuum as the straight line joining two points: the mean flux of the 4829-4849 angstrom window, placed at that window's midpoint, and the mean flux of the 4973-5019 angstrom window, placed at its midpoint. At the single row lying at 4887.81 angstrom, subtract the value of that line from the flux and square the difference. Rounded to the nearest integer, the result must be 11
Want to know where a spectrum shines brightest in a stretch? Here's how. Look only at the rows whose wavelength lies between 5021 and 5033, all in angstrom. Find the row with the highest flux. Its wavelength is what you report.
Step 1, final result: 5031.70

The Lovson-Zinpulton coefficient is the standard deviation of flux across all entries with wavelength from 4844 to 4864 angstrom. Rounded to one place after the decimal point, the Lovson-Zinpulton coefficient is 0.5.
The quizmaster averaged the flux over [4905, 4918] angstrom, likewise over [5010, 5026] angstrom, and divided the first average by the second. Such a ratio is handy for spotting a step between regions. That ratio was 1.18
